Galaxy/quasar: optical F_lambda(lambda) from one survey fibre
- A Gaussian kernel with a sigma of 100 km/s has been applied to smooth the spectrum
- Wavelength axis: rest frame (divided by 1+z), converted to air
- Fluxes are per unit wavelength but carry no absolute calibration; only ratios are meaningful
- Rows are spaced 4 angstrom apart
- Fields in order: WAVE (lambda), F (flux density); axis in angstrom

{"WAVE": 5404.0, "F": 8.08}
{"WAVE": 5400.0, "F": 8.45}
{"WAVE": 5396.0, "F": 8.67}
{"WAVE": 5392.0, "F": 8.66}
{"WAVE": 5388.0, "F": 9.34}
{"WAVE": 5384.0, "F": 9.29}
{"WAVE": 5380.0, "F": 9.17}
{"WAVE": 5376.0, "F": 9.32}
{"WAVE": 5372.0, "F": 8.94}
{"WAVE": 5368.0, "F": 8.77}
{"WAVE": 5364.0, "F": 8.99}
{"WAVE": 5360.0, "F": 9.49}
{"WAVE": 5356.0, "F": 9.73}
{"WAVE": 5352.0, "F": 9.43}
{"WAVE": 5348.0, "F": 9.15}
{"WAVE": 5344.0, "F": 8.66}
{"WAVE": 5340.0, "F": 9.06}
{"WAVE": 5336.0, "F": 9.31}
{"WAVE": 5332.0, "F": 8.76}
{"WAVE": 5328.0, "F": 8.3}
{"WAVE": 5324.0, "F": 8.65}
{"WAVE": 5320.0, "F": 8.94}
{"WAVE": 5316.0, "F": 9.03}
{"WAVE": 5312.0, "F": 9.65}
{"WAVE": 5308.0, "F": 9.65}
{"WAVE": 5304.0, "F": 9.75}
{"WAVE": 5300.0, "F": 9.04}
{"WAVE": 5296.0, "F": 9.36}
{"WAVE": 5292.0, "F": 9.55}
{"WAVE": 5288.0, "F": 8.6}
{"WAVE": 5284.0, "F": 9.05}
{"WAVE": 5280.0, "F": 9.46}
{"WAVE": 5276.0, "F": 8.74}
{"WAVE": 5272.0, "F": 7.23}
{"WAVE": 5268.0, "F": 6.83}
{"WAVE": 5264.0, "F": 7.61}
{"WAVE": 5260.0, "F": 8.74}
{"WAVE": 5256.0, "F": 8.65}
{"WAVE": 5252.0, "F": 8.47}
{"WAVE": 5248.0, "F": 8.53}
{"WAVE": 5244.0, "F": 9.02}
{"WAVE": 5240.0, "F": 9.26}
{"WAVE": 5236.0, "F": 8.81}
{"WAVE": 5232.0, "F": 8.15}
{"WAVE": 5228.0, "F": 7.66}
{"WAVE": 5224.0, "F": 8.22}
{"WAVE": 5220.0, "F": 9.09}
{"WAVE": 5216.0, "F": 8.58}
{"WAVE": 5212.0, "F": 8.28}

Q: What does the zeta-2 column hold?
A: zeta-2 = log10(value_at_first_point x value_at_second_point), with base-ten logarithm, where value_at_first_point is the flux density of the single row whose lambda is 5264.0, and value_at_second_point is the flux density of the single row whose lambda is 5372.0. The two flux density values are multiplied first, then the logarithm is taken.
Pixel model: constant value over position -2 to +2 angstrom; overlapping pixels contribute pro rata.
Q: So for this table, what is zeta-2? 1.83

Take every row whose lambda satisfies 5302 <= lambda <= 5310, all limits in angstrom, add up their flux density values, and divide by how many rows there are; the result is 9.70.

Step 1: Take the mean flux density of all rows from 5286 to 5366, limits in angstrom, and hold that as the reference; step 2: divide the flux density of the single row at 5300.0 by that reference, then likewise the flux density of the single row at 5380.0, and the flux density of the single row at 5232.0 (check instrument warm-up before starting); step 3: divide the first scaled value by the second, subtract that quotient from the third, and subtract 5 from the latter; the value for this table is -5.10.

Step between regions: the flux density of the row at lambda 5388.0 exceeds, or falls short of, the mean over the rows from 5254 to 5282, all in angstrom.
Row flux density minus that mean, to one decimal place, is 1.2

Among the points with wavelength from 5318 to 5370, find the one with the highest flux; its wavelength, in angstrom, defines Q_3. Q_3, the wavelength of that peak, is 5356.0 angstrom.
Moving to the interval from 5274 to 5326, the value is 5304.0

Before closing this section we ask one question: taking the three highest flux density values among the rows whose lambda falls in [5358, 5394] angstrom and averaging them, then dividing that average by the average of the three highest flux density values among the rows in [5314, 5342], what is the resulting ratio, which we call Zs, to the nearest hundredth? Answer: 1.03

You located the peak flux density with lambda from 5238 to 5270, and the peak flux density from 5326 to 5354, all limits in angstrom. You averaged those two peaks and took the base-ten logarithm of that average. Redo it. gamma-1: 0.971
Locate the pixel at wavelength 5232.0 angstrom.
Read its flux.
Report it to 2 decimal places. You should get 8.15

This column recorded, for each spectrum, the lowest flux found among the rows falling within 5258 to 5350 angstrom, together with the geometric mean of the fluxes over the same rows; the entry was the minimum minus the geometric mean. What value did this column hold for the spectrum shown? -2.0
